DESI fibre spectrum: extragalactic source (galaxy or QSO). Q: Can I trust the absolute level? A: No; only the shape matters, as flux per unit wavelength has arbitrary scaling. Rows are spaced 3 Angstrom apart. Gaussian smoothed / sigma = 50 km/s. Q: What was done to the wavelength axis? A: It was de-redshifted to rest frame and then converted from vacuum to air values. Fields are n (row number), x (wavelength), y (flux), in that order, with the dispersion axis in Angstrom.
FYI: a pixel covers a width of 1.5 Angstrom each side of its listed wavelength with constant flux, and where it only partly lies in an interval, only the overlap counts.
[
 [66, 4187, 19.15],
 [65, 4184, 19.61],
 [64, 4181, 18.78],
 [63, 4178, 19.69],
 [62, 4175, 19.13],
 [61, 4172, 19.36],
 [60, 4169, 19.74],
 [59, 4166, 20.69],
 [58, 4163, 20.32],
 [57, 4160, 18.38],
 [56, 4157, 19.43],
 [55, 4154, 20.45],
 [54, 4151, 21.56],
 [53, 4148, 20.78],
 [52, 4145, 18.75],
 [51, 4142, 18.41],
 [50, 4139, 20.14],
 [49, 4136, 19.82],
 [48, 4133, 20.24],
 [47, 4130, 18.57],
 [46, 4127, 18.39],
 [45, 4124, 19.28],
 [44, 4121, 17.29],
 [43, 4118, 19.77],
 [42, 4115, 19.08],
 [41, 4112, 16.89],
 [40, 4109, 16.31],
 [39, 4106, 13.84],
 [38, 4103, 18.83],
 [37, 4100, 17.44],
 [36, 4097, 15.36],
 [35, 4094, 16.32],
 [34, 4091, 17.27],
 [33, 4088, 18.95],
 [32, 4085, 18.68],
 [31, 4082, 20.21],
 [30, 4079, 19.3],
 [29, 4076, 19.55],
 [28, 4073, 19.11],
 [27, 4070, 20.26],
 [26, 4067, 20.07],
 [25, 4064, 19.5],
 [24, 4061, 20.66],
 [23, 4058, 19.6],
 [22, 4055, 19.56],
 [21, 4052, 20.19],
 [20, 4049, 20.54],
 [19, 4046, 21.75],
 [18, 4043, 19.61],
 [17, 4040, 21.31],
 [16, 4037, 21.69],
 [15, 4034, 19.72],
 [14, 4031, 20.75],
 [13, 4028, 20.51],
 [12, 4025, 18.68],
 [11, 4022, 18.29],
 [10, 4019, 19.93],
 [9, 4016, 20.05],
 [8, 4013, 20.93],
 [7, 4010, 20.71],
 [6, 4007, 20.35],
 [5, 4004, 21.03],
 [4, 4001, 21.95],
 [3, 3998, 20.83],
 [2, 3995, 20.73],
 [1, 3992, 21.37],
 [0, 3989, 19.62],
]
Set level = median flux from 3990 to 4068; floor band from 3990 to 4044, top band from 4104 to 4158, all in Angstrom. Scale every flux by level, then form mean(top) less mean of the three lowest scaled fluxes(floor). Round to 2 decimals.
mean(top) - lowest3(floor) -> 0.00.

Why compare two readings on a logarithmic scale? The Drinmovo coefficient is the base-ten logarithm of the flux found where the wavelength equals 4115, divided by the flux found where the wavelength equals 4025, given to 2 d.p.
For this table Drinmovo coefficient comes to 0.01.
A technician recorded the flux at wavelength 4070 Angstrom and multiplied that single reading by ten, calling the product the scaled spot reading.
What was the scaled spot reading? 203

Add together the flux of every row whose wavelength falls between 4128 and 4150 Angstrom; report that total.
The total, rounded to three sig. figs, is 137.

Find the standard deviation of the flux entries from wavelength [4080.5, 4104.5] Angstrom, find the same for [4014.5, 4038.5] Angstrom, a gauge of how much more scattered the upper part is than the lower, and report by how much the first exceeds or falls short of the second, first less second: 0.5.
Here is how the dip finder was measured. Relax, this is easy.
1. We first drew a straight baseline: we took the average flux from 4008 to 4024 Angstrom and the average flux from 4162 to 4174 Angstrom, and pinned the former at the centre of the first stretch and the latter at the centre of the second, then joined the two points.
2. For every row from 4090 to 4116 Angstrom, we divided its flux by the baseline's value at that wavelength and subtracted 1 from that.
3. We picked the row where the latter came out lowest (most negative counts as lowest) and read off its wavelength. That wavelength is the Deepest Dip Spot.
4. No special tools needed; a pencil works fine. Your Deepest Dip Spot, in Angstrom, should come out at 4106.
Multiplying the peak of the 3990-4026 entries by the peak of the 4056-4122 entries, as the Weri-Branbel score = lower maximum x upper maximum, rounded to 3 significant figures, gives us 453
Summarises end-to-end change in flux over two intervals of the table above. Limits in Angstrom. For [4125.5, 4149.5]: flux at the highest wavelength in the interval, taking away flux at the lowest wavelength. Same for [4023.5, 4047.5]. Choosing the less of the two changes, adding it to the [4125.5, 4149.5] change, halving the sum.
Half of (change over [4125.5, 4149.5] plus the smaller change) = 2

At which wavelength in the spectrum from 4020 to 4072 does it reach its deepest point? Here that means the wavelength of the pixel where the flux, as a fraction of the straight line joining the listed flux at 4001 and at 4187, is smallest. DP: 4022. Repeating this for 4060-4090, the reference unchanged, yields 4085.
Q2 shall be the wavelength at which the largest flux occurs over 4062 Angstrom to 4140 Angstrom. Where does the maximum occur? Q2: 4070 Angstrom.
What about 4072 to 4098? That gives 4082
